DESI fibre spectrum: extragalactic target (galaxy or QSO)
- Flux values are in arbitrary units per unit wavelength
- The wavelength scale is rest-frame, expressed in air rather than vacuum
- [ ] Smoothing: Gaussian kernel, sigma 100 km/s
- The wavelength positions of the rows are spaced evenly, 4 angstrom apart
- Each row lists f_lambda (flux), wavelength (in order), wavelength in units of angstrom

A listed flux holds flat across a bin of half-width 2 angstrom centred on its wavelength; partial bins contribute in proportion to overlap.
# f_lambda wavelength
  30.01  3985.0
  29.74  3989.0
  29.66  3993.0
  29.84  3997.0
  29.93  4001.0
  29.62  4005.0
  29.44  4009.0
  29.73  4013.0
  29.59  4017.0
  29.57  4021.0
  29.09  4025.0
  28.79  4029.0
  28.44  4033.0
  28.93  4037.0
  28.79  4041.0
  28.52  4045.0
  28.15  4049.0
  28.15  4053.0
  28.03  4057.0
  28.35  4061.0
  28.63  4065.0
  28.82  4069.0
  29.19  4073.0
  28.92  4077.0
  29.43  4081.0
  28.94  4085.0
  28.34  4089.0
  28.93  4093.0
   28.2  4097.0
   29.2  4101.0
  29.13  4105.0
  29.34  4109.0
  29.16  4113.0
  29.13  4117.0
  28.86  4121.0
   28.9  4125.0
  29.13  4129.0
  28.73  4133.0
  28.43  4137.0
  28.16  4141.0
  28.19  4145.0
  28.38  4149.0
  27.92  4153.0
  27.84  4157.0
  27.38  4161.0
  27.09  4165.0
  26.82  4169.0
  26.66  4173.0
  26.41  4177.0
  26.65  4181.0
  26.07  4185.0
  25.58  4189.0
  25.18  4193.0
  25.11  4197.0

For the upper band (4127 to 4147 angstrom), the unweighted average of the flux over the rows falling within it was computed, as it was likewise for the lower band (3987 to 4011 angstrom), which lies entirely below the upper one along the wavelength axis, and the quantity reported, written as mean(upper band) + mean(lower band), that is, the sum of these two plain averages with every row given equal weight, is 58.2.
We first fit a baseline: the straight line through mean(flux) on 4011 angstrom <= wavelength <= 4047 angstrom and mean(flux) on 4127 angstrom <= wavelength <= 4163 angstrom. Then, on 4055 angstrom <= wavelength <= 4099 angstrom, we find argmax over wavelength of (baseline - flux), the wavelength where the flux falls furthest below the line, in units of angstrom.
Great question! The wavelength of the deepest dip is 4057.0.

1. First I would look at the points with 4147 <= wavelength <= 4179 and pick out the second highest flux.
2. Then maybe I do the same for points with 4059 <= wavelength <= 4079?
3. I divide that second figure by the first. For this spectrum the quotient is 1.04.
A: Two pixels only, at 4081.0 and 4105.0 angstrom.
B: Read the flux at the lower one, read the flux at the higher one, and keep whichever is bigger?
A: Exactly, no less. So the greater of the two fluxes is 29.4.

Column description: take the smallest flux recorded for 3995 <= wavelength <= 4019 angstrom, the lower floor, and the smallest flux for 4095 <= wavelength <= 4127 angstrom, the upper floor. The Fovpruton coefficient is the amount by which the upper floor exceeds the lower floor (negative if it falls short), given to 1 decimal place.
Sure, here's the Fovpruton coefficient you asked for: -1.2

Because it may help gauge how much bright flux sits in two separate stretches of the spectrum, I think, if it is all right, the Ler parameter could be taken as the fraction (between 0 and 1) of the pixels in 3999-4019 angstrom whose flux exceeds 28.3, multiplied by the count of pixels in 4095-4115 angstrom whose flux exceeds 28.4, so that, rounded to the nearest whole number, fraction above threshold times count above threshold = 4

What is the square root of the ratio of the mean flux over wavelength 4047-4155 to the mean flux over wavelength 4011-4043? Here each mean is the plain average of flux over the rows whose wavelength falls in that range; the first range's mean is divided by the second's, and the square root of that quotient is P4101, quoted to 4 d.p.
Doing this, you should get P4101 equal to 0.9927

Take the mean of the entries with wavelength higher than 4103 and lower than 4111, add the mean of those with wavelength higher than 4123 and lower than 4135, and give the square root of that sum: 7.63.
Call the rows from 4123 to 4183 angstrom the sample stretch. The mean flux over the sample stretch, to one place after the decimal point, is 27.8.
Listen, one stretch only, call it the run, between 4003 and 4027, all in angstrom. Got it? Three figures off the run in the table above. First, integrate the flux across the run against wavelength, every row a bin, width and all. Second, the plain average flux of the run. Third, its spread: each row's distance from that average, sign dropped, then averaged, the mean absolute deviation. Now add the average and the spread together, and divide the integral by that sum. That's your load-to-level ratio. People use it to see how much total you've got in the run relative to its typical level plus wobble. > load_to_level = 23.87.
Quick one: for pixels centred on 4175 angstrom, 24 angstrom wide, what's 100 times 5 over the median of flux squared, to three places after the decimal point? 0.704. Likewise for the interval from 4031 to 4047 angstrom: 0.609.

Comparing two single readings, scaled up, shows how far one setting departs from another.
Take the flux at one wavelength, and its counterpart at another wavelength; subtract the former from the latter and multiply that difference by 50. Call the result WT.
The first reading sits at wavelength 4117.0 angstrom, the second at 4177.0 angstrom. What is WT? -136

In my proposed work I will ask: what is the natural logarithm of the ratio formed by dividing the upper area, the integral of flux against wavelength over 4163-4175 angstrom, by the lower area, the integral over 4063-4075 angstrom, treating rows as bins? -0.073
